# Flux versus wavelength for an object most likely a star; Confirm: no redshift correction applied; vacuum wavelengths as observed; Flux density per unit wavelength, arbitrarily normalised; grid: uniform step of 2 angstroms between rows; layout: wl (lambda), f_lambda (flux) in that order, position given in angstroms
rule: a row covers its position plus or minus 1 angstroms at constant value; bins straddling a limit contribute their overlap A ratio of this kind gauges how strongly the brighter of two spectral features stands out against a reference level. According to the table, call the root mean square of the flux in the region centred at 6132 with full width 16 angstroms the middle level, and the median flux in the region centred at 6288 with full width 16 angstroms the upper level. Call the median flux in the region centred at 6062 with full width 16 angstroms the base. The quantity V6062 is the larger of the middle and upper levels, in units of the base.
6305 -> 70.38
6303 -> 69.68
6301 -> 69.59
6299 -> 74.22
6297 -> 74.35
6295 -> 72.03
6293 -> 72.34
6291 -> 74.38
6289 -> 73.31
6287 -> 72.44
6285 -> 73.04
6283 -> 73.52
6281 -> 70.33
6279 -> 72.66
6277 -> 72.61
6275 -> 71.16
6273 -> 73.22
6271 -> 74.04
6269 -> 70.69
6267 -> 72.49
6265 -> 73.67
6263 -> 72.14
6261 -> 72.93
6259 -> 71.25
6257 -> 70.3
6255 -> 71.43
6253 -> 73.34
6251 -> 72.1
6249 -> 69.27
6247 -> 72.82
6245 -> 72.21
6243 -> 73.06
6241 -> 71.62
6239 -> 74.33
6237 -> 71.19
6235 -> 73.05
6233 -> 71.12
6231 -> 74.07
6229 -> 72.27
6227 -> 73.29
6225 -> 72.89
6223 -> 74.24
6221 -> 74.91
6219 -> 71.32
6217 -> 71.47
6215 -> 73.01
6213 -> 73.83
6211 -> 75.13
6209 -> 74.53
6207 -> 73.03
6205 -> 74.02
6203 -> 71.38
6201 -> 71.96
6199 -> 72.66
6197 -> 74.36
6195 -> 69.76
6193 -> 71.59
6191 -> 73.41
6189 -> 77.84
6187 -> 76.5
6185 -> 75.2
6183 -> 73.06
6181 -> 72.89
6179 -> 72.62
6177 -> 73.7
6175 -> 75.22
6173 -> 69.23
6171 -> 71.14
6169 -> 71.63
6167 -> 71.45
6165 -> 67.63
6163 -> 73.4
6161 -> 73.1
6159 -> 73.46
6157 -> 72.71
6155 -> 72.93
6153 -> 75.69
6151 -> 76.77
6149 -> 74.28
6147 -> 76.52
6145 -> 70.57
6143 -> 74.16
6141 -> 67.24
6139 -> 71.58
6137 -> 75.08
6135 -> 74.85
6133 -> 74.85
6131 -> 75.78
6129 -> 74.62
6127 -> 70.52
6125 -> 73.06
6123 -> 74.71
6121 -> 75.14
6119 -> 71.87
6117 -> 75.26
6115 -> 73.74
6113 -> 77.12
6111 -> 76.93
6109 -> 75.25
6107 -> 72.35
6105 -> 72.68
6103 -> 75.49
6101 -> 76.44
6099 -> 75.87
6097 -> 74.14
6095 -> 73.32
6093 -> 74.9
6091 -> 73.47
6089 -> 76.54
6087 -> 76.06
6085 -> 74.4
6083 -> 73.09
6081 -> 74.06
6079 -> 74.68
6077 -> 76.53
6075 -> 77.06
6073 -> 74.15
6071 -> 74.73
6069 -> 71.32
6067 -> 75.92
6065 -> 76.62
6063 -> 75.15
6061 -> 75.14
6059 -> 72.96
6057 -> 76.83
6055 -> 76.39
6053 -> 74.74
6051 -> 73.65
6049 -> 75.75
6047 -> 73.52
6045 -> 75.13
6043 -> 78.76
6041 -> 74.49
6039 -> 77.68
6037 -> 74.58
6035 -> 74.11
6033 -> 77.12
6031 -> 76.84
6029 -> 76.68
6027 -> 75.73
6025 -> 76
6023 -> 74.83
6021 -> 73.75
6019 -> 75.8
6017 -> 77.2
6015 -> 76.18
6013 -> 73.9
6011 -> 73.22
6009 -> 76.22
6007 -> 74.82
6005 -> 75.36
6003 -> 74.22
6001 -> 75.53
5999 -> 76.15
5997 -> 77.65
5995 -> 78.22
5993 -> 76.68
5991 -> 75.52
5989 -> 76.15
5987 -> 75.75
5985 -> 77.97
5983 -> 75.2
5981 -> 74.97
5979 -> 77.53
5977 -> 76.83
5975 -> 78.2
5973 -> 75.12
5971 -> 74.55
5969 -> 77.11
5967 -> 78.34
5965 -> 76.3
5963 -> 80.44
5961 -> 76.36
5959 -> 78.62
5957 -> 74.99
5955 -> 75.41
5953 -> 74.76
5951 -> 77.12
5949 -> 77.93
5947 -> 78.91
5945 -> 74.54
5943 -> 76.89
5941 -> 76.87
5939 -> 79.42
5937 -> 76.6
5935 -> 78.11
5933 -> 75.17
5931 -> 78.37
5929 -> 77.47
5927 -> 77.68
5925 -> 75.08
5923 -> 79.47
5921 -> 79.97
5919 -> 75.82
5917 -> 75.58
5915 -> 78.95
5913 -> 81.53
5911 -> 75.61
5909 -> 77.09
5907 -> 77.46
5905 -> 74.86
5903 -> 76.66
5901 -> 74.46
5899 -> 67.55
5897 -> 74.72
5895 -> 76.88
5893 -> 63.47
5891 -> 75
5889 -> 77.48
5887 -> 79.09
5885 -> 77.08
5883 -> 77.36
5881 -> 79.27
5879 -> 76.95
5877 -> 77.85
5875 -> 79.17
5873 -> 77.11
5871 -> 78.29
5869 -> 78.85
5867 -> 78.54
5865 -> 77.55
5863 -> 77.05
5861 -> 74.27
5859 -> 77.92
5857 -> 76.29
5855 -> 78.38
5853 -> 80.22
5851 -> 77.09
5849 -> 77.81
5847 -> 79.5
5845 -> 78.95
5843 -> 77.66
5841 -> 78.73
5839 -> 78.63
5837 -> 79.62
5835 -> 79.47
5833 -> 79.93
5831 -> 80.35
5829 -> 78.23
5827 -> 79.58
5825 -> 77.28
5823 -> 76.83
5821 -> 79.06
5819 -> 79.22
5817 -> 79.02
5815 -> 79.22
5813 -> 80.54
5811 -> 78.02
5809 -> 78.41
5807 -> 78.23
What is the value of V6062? 0.98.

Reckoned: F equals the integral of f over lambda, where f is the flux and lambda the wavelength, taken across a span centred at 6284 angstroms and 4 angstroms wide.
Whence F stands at 293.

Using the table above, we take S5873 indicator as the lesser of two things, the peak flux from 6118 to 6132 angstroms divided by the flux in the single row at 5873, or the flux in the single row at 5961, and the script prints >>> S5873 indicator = 0.983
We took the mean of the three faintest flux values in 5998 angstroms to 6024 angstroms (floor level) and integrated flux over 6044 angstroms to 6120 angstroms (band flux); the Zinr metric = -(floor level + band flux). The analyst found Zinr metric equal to -5760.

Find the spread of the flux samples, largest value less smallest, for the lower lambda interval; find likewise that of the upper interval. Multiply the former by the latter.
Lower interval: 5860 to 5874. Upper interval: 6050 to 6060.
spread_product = 18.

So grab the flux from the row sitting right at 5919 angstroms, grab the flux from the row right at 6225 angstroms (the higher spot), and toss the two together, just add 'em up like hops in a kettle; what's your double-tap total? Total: 149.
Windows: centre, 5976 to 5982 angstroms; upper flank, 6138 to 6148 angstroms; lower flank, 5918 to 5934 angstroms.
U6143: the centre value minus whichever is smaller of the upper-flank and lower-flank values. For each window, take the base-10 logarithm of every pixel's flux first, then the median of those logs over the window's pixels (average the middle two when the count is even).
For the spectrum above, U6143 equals 0.031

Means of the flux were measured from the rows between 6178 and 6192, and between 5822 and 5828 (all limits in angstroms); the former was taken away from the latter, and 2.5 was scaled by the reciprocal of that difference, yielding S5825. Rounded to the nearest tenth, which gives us 0.7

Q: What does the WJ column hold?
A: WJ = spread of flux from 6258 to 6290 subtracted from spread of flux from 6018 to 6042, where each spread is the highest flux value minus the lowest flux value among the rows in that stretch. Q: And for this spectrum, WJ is 0.2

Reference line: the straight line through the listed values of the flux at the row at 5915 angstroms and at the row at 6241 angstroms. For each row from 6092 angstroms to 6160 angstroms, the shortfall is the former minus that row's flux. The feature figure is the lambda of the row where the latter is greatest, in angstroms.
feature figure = 6141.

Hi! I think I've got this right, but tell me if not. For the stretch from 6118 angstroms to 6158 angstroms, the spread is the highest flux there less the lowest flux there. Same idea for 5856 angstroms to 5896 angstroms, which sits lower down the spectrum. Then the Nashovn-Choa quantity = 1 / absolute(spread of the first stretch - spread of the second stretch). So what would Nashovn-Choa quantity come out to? 0.16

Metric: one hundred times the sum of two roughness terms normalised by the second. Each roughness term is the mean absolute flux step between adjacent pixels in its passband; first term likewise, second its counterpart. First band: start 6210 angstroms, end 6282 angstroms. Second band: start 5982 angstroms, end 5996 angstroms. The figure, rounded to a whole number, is 212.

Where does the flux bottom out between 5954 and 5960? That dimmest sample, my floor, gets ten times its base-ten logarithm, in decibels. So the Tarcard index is 18.8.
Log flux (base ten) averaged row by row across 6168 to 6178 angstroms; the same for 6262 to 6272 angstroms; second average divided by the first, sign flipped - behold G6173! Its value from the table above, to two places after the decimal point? -1.00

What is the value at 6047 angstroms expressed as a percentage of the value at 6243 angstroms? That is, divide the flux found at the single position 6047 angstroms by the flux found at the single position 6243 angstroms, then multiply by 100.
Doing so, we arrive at 101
